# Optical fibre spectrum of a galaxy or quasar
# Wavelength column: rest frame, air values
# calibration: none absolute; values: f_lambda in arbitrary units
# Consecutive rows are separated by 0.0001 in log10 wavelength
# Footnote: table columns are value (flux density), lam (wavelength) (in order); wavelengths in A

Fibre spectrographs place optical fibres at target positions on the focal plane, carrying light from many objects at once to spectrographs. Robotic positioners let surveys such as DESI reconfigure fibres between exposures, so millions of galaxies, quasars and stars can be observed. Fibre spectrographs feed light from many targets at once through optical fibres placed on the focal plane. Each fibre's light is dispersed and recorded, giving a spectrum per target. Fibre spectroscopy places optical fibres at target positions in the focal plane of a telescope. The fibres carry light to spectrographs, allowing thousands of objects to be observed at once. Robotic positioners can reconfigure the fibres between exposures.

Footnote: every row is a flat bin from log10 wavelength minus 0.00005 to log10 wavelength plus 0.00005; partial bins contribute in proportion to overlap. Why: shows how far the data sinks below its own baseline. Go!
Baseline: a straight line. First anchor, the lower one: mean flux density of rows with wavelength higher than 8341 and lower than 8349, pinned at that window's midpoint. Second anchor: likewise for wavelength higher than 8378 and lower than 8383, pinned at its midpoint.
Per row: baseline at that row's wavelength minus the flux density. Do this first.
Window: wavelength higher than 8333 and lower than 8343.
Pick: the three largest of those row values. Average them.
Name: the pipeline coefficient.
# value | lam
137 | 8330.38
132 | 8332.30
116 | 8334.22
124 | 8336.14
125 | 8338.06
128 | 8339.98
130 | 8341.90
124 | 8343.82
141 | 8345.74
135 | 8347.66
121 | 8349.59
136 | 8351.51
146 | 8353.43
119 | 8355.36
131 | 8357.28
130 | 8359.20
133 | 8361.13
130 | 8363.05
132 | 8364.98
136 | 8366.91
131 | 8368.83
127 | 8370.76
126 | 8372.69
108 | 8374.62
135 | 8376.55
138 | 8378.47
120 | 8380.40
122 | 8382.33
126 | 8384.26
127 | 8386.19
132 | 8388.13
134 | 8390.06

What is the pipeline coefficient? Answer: 12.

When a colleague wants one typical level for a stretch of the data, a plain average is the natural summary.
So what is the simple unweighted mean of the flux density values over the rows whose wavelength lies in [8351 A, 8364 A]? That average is 132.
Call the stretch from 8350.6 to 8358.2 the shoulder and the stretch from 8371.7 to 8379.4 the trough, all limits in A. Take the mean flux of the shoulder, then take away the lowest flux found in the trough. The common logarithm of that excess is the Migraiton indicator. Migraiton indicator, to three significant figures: 1.40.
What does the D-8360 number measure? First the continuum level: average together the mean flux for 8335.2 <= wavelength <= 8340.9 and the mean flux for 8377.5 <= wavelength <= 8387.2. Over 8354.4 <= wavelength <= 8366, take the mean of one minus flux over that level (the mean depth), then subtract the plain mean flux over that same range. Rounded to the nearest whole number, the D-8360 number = -129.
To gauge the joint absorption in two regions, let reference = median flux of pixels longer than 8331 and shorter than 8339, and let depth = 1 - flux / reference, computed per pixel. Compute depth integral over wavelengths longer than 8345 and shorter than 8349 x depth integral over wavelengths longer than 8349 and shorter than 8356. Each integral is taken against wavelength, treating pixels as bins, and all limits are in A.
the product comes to 0.15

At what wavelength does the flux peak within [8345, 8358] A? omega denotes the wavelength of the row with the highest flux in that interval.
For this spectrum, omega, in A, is 8353.43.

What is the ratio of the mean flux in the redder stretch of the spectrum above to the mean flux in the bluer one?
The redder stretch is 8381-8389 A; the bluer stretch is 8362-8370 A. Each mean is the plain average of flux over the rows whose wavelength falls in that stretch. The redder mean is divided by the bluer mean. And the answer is 0.96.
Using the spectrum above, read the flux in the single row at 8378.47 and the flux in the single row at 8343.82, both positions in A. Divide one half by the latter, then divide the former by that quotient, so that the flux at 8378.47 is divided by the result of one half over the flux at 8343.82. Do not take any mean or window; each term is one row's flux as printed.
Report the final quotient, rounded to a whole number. 34224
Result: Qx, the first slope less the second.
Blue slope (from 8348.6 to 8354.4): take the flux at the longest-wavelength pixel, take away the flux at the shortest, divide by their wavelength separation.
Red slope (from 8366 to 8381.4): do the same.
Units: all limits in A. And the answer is 7.7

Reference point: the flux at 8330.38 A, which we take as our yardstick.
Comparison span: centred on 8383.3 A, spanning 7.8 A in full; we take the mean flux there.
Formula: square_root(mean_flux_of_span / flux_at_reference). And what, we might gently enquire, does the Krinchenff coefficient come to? 0.95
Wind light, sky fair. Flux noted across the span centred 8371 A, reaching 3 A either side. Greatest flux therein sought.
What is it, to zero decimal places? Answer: 131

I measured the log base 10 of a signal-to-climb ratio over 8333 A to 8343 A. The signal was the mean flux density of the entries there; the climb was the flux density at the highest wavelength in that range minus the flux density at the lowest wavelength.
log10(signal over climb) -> 0.95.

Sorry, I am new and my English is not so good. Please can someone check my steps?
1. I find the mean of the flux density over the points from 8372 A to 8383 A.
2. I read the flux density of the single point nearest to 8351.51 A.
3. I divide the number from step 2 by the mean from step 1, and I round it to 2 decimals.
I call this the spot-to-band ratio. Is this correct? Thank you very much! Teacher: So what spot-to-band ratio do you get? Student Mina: 1.09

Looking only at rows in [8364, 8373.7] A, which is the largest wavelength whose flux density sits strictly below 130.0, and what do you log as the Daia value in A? 8372.69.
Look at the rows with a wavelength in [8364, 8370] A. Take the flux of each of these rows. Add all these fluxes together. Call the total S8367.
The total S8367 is 399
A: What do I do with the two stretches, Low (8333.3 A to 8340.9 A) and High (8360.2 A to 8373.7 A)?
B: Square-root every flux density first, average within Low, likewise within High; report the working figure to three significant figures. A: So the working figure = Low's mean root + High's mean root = 22.5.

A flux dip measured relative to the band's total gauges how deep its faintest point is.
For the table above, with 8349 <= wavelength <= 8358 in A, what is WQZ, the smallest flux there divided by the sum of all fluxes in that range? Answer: 0.182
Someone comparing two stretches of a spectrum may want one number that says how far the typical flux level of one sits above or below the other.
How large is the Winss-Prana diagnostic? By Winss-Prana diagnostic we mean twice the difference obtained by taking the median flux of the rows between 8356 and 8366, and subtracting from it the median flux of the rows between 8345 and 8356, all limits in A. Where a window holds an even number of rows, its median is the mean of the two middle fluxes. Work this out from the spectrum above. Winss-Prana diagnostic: -9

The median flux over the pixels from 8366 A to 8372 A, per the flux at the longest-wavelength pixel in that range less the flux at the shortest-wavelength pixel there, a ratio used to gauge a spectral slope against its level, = -15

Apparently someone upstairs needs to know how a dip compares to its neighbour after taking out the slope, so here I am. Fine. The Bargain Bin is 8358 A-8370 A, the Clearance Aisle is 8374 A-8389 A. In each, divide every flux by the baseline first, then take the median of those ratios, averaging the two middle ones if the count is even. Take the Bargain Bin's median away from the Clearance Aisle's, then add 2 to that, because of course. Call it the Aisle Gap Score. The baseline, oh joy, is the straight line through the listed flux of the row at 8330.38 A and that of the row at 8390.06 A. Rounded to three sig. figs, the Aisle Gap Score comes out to 1.97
